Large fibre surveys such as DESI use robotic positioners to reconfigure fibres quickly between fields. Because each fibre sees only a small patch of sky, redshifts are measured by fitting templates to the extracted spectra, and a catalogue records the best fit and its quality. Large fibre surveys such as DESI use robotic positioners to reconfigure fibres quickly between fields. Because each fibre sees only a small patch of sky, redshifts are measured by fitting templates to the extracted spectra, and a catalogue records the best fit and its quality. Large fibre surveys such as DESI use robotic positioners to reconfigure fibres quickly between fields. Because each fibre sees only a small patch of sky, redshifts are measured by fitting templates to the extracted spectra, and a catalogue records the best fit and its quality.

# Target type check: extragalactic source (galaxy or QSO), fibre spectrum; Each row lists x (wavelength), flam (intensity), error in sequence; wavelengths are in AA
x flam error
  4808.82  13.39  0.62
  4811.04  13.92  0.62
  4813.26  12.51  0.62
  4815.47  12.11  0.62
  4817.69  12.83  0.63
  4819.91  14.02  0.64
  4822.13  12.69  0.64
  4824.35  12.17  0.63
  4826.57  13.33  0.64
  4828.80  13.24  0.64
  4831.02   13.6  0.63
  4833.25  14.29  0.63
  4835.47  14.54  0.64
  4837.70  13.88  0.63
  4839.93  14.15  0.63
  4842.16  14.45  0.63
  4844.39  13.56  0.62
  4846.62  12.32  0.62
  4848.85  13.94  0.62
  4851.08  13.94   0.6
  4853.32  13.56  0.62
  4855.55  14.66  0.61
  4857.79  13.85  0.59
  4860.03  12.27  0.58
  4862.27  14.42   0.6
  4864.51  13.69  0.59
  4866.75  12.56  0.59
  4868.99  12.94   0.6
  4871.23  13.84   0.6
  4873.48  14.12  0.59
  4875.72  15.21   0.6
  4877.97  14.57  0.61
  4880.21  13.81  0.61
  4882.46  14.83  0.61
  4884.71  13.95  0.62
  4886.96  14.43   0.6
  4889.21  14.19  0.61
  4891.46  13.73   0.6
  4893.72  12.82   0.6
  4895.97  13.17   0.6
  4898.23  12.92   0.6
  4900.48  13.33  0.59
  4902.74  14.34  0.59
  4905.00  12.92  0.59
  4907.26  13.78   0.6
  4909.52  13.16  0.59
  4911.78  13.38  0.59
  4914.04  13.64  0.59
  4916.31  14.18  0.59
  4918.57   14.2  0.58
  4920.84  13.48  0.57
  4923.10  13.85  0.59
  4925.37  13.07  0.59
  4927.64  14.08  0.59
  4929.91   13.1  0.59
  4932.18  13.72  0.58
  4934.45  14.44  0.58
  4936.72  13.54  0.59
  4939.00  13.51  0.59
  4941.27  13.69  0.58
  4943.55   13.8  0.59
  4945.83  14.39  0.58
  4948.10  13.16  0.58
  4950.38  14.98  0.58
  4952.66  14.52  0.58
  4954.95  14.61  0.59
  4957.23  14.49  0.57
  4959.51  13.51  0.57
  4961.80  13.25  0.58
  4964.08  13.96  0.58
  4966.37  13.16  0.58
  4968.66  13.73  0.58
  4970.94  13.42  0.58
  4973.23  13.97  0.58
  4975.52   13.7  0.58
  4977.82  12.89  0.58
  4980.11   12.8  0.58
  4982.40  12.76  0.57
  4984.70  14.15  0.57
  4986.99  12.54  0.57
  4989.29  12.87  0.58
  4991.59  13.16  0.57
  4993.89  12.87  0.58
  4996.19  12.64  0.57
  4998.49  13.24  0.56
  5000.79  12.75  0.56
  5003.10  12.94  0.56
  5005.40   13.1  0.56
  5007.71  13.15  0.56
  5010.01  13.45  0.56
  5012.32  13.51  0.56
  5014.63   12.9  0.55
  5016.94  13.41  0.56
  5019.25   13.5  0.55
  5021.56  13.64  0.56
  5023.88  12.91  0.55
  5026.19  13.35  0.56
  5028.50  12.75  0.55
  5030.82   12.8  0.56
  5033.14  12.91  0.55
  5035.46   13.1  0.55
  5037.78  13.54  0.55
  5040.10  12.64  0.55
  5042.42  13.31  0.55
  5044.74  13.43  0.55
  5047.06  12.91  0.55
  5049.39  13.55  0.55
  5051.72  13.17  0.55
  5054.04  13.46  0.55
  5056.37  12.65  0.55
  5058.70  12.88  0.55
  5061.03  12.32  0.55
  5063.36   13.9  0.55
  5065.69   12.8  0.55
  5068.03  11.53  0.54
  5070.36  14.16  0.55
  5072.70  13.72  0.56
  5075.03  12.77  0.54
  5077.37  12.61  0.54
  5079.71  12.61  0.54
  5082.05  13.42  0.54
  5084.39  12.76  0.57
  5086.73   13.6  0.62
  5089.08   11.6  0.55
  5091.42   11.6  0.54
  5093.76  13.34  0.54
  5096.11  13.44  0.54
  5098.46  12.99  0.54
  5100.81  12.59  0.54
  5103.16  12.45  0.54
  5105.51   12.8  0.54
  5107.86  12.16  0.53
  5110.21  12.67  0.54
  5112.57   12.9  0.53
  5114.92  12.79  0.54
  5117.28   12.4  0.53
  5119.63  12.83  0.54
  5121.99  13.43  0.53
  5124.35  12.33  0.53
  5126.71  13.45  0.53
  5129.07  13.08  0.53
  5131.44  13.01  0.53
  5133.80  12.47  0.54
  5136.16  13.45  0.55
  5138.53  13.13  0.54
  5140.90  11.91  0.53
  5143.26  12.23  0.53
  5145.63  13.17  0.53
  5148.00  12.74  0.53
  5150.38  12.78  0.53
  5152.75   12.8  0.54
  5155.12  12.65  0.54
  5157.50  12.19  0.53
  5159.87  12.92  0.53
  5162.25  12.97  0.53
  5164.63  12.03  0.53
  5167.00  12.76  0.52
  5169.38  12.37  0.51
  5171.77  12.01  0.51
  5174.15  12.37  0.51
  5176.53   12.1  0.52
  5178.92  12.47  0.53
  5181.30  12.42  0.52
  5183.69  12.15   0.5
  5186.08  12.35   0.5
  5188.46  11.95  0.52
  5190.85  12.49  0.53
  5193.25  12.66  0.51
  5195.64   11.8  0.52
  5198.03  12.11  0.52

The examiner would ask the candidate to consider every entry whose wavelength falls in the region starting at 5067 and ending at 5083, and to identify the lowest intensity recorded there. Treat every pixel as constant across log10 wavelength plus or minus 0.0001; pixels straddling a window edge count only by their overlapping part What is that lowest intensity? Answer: 11.53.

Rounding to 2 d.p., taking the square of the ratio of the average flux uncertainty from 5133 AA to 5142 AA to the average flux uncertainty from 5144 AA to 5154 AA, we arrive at 1.03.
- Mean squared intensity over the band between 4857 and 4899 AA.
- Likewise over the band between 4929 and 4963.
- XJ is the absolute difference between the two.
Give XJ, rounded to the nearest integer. 4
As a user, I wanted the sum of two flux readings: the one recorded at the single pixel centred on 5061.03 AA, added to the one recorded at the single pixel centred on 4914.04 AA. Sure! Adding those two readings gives 26.0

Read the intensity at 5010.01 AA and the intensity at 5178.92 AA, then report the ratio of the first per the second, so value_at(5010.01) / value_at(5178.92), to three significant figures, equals 1.08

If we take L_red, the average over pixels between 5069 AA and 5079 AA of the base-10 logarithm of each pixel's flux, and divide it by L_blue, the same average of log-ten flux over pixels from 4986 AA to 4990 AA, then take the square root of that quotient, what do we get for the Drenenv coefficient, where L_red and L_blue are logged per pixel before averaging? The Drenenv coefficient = 1.01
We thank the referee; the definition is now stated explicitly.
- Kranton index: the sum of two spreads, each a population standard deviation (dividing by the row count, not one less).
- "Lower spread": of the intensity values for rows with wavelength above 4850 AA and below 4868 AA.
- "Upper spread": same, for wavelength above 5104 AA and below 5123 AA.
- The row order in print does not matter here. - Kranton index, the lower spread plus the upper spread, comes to 1.1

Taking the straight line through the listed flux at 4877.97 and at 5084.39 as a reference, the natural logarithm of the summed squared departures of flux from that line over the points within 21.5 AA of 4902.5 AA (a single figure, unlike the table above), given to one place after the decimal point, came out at 2.6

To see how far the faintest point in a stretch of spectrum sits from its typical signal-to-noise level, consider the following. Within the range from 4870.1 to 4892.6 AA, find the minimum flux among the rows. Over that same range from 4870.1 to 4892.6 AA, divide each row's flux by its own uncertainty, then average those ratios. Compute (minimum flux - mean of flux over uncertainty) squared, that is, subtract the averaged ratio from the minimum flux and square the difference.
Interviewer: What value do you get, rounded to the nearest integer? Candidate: 97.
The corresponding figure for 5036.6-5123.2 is 147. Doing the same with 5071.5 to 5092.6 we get 129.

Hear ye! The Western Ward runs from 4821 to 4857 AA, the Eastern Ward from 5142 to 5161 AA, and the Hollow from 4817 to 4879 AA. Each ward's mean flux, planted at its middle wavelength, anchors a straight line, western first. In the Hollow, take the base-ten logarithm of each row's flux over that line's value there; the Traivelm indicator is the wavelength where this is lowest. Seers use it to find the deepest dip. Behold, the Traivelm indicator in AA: 4824.35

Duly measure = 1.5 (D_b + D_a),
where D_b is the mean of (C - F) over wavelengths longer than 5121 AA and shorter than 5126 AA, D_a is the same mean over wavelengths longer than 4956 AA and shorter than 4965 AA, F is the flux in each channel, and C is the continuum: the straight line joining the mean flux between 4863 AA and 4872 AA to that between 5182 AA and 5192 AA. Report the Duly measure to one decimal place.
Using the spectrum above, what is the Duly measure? -1.9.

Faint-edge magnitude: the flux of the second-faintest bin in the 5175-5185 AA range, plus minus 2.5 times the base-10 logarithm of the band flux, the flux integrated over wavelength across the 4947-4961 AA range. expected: 6.4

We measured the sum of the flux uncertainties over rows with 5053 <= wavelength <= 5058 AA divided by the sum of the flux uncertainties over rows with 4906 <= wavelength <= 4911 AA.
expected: 0.92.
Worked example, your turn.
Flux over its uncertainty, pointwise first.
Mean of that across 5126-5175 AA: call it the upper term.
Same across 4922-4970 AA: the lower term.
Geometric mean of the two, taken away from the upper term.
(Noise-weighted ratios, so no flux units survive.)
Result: 0.1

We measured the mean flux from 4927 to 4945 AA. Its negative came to -13.7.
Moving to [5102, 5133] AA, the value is -12.8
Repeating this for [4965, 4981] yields -13.4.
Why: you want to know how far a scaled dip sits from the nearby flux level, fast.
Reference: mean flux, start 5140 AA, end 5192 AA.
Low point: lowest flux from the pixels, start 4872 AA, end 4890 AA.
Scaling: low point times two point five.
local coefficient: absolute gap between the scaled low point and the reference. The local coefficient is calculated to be 22.1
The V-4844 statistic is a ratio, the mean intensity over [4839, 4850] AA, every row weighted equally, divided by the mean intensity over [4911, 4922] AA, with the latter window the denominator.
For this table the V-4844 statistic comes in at 0.99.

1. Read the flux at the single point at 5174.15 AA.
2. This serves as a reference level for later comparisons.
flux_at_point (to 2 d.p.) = 12.37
